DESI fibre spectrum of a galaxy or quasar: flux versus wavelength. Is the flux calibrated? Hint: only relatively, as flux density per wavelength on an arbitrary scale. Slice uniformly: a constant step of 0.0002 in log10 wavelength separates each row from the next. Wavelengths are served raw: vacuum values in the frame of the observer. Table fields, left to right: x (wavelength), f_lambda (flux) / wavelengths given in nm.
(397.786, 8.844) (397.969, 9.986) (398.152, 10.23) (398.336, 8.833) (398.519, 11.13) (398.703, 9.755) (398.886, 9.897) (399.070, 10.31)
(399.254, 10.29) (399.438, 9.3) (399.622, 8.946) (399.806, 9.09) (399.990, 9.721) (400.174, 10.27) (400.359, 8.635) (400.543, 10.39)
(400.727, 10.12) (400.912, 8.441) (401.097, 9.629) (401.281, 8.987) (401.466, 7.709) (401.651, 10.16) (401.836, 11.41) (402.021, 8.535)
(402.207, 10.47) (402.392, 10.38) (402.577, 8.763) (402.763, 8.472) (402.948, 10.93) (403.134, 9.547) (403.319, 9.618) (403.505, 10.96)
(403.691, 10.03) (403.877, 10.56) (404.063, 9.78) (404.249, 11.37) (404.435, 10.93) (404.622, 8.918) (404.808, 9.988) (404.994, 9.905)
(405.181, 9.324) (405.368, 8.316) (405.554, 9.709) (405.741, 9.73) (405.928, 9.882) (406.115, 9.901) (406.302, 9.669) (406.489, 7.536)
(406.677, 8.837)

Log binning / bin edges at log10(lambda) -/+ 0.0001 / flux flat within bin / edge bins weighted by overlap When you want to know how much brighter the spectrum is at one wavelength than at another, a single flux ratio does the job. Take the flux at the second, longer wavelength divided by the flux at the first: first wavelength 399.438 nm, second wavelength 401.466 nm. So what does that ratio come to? 0.83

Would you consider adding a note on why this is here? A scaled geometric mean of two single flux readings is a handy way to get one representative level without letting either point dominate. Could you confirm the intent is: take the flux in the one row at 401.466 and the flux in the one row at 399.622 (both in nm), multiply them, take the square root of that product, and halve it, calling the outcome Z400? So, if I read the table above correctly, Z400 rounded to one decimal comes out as 4.2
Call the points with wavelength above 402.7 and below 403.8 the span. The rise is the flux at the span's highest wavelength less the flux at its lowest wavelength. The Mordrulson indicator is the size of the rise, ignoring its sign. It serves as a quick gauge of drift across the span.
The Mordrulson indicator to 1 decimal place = 1.6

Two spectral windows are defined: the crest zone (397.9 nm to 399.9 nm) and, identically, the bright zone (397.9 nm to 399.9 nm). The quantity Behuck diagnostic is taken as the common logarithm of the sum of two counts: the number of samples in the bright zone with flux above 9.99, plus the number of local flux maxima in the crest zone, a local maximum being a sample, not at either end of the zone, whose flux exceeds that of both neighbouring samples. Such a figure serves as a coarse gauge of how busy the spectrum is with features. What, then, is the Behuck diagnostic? 0.85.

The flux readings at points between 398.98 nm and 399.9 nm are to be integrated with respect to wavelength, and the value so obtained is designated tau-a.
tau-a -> 8.8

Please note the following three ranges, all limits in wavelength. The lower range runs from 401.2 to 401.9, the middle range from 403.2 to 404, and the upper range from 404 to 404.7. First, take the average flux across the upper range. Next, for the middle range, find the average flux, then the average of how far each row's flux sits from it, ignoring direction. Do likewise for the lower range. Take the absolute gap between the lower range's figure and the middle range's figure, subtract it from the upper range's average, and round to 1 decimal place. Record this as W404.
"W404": 9.5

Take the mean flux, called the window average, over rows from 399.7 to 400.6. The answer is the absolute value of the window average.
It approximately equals 9.6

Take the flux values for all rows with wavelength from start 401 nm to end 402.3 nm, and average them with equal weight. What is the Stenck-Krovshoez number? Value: 9.6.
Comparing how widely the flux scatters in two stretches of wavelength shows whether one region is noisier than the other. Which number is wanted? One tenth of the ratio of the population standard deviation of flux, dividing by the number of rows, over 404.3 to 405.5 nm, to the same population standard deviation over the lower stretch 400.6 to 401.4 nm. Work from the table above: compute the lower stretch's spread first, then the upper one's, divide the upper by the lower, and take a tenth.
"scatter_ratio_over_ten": 0.13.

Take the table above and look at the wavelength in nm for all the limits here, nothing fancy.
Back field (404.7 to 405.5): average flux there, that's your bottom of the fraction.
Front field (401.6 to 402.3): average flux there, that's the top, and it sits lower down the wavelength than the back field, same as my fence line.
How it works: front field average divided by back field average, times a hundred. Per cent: 108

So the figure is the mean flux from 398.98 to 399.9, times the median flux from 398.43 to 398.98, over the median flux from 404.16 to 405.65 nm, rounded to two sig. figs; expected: 9.7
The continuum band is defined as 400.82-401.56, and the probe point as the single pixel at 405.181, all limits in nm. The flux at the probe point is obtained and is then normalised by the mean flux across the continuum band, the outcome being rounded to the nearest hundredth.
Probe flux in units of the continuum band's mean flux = 1.07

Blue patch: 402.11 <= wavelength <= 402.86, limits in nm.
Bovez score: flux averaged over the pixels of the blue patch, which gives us 9.5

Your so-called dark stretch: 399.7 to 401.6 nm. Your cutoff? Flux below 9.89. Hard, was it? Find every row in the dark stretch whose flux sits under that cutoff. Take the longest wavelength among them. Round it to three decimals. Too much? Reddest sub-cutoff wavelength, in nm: 401.466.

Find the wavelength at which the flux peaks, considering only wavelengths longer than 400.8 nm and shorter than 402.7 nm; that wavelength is 401.836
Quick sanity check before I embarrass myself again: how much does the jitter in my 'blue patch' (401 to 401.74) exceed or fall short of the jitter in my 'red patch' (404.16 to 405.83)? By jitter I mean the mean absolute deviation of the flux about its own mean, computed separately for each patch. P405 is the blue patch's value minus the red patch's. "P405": 0.11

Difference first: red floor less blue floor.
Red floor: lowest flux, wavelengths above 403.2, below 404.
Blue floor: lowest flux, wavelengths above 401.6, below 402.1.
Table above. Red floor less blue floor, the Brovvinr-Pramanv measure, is 1.1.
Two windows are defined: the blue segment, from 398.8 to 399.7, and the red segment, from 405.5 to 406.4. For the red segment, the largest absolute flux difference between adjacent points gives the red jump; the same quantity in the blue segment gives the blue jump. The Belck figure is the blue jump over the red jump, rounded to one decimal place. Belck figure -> 4.3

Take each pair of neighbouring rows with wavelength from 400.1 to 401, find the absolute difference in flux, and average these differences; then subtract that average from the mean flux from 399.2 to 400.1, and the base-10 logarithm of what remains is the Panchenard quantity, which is 0.910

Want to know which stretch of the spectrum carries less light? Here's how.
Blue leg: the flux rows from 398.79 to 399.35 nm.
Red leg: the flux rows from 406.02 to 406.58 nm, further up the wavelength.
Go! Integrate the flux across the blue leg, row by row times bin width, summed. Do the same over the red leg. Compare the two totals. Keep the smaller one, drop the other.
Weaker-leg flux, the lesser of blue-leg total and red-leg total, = 5.07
